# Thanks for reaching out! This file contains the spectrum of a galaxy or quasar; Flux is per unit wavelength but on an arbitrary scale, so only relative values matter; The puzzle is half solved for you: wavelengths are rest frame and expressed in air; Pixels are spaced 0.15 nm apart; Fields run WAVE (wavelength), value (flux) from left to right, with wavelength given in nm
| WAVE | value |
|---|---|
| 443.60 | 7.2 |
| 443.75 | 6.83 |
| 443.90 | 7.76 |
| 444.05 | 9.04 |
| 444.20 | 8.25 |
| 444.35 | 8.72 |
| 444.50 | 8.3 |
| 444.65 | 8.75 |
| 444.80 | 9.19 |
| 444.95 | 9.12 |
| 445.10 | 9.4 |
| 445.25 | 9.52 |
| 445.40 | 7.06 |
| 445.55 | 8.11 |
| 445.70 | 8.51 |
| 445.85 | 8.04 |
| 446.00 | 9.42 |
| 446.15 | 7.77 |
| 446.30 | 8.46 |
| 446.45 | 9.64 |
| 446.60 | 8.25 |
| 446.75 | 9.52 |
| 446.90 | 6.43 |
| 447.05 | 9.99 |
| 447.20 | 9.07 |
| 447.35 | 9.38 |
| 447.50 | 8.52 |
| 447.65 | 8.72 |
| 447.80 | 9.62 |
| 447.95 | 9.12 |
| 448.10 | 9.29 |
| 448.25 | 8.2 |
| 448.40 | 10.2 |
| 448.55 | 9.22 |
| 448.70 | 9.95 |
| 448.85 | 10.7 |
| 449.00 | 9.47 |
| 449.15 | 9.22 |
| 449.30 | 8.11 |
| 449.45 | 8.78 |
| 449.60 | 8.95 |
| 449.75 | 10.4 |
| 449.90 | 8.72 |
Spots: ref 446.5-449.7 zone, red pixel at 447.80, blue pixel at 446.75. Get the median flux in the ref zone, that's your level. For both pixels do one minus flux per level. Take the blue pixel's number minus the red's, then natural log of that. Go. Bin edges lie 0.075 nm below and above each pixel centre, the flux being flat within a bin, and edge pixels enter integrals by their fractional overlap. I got -4.5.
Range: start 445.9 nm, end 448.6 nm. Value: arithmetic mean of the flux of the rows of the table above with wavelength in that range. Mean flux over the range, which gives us 8.9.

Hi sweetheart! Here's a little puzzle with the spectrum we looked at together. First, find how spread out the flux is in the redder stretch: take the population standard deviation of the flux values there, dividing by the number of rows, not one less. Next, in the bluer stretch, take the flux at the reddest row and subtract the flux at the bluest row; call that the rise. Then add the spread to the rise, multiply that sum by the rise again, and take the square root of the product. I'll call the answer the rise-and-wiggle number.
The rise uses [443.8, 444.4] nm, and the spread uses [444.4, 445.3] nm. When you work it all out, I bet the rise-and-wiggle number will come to 1.1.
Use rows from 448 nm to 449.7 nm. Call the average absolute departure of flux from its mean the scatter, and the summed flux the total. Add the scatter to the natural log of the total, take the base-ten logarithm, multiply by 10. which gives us 7.17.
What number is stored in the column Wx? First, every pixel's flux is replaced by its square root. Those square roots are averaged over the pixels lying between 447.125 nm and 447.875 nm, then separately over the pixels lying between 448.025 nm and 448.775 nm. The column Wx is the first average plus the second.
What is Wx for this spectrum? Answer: 6.07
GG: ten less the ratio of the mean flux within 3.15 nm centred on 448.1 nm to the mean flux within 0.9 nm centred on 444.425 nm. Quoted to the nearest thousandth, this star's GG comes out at 8.957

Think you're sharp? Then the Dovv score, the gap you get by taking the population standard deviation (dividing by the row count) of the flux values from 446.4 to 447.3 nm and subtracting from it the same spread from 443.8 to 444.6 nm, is 0.76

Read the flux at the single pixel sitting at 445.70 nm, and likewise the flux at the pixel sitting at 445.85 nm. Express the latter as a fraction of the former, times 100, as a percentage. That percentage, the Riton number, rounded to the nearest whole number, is 94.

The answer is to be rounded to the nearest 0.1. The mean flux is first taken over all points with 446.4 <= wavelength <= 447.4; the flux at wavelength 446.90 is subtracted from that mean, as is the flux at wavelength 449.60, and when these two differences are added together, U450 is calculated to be 2.4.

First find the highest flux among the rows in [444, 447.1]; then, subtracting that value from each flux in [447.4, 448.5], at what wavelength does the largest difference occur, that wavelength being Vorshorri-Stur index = 448.40 nm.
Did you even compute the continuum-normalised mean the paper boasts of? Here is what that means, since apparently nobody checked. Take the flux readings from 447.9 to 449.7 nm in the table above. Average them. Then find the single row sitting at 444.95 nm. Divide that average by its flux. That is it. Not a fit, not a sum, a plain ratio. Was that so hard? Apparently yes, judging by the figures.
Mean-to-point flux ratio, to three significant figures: 1.02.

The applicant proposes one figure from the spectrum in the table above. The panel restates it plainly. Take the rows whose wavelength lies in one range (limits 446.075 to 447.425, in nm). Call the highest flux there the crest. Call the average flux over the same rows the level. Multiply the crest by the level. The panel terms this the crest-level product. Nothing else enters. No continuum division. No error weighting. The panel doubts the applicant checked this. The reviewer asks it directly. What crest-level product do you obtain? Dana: 87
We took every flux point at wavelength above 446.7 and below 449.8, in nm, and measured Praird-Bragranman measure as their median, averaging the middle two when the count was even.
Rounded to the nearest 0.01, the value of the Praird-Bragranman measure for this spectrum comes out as 9.22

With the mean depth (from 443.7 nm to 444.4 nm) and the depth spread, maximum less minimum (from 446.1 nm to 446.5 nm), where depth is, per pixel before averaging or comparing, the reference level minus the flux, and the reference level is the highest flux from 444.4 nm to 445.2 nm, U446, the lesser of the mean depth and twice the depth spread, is 1.3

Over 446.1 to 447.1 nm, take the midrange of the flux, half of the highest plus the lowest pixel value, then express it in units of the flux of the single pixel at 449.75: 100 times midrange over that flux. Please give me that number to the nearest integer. 79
